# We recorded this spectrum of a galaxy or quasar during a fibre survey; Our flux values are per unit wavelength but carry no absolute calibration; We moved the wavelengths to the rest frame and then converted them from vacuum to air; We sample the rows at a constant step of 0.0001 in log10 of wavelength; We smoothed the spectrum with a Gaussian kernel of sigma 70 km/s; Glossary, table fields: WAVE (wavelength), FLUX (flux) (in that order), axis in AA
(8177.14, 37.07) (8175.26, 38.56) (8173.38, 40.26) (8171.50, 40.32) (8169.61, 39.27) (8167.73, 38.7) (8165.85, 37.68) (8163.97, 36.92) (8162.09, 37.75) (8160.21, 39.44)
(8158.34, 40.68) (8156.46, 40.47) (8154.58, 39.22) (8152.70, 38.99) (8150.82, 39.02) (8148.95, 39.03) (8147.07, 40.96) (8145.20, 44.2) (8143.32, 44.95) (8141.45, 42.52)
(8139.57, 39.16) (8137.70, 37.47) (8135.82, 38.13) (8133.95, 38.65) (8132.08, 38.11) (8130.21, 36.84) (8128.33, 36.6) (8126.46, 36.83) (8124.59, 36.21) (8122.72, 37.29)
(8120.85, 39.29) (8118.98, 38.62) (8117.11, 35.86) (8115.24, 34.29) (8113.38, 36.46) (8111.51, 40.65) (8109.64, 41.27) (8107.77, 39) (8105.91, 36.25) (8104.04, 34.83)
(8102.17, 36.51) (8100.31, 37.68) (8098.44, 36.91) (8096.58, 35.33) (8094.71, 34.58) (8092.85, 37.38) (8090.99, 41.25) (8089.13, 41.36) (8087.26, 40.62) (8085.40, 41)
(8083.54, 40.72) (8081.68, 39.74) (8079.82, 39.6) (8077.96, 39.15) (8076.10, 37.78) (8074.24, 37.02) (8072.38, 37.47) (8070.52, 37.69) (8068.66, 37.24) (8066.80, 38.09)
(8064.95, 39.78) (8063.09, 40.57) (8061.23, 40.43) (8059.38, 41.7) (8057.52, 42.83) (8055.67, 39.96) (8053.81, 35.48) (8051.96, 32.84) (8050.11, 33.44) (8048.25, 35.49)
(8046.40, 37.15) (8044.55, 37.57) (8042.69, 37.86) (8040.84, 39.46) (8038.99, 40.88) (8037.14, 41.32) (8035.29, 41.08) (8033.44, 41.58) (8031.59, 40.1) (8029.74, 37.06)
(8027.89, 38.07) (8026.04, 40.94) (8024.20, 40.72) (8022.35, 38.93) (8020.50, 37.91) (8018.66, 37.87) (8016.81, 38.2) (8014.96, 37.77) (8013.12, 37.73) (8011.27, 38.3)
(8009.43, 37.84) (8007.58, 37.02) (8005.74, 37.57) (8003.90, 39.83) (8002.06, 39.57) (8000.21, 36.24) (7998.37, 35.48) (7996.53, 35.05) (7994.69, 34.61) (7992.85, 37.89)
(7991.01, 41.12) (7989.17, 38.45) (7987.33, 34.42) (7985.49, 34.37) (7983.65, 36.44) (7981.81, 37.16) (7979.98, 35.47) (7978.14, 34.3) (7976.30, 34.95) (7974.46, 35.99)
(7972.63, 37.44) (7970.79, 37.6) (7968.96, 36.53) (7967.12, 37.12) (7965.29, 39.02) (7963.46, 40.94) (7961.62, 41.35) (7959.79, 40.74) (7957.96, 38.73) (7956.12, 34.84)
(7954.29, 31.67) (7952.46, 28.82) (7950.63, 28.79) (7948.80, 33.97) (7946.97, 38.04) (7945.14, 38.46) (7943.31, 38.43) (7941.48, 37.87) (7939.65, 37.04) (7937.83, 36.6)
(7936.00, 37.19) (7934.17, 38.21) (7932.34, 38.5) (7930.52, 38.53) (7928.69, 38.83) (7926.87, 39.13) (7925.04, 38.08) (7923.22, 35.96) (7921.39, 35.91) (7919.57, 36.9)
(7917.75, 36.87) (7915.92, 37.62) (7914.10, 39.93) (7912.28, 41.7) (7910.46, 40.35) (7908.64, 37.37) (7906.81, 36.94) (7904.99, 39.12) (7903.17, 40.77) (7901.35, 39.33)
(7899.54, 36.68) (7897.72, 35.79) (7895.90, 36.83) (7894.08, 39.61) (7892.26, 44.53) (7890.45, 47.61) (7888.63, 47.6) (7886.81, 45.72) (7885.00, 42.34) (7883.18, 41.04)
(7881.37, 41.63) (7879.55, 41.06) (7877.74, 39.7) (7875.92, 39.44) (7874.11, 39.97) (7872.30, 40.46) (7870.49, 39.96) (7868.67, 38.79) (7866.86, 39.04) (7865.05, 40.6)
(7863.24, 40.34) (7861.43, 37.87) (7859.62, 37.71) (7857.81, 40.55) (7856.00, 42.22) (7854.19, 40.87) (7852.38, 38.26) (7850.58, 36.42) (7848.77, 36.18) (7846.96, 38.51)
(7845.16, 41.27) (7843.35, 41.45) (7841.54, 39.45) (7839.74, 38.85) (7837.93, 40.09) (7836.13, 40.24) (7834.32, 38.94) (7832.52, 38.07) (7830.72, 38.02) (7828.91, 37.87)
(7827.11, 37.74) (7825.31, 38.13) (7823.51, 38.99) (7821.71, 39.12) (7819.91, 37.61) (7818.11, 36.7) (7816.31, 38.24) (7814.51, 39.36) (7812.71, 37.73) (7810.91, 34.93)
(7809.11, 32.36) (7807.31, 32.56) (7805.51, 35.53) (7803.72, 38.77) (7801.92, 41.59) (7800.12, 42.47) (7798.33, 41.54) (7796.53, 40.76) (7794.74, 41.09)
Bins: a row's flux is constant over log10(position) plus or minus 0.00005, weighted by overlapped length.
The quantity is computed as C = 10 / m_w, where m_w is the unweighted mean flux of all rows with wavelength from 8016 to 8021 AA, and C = 0.263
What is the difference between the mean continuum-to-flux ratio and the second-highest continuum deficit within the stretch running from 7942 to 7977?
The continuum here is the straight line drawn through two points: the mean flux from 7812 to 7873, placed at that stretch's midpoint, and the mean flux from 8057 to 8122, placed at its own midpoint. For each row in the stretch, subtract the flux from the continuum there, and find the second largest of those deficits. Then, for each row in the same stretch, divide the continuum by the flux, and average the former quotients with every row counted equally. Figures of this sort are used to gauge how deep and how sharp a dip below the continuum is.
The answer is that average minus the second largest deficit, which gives -8.9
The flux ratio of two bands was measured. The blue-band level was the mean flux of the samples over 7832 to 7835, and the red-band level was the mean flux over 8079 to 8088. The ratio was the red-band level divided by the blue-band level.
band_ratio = 1.05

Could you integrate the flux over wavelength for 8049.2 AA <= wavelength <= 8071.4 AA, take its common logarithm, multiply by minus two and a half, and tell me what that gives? -7.33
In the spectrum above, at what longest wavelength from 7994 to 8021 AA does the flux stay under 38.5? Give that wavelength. 8020.50 AA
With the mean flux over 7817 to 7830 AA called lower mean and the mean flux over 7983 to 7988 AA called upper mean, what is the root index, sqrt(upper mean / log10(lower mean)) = 4.71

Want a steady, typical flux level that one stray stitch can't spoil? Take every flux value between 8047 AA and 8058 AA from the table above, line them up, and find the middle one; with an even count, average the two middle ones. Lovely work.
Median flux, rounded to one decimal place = 35.5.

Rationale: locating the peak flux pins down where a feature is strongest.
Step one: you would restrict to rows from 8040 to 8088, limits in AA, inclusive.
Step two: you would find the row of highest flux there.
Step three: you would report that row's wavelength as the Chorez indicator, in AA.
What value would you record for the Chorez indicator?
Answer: 8057.52 AA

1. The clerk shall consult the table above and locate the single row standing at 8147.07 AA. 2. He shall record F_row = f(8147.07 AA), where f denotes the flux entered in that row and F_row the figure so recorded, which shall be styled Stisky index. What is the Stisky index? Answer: 40.96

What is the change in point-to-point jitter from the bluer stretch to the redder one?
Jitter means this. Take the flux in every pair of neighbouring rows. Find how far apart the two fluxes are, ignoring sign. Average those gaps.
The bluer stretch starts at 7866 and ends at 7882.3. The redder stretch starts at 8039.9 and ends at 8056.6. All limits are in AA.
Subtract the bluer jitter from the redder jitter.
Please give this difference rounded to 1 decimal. 1.1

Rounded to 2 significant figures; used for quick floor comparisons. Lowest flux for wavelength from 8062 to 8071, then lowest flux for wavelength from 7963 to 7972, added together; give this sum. 74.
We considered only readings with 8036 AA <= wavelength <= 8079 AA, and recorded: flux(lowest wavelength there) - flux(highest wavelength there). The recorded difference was 2.2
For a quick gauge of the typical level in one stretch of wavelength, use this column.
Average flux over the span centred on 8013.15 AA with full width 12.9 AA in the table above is 37.8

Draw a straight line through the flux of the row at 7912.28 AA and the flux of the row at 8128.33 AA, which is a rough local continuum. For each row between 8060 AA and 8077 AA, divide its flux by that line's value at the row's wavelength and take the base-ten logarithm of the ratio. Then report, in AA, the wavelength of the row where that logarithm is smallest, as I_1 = 8074.24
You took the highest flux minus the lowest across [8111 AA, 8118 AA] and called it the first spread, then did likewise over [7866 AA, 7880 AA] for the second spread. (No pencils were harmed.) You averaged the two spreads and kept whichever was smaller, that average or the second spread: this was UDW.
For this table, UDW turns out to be 2.3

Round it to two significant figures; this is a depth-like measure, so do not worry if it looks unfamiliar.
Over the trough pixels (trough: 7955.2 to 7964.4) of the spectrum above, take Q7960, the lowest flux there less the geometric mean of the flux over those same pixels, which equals -4.4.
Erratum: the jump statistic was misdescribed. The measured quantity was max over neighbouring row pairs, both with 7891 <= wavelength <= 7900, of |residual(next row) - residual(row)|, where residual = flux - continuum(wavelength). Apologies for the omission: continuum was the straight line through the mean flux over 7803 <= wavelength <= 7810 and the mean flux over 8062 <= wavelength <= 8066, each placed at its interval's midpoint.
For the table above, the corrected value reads 5.0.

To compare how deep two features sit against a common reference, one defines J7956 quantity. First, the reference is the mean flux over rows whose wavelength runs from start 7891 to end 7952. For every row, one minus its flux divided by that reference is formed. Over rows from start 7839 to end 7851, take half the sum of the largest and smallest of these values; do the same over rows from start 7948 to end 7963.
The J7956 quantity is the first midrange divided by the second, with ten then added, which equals 10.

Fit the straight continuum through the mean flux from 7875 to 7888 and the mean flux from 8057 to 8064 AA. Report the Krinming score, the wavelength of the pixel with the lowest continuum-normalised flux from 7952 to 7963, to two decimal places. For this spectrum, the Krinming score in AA 7952.46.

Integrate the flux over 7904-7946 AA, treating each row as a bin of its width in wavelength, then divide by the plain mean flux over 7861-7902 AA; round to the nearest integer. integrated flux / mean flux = 39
